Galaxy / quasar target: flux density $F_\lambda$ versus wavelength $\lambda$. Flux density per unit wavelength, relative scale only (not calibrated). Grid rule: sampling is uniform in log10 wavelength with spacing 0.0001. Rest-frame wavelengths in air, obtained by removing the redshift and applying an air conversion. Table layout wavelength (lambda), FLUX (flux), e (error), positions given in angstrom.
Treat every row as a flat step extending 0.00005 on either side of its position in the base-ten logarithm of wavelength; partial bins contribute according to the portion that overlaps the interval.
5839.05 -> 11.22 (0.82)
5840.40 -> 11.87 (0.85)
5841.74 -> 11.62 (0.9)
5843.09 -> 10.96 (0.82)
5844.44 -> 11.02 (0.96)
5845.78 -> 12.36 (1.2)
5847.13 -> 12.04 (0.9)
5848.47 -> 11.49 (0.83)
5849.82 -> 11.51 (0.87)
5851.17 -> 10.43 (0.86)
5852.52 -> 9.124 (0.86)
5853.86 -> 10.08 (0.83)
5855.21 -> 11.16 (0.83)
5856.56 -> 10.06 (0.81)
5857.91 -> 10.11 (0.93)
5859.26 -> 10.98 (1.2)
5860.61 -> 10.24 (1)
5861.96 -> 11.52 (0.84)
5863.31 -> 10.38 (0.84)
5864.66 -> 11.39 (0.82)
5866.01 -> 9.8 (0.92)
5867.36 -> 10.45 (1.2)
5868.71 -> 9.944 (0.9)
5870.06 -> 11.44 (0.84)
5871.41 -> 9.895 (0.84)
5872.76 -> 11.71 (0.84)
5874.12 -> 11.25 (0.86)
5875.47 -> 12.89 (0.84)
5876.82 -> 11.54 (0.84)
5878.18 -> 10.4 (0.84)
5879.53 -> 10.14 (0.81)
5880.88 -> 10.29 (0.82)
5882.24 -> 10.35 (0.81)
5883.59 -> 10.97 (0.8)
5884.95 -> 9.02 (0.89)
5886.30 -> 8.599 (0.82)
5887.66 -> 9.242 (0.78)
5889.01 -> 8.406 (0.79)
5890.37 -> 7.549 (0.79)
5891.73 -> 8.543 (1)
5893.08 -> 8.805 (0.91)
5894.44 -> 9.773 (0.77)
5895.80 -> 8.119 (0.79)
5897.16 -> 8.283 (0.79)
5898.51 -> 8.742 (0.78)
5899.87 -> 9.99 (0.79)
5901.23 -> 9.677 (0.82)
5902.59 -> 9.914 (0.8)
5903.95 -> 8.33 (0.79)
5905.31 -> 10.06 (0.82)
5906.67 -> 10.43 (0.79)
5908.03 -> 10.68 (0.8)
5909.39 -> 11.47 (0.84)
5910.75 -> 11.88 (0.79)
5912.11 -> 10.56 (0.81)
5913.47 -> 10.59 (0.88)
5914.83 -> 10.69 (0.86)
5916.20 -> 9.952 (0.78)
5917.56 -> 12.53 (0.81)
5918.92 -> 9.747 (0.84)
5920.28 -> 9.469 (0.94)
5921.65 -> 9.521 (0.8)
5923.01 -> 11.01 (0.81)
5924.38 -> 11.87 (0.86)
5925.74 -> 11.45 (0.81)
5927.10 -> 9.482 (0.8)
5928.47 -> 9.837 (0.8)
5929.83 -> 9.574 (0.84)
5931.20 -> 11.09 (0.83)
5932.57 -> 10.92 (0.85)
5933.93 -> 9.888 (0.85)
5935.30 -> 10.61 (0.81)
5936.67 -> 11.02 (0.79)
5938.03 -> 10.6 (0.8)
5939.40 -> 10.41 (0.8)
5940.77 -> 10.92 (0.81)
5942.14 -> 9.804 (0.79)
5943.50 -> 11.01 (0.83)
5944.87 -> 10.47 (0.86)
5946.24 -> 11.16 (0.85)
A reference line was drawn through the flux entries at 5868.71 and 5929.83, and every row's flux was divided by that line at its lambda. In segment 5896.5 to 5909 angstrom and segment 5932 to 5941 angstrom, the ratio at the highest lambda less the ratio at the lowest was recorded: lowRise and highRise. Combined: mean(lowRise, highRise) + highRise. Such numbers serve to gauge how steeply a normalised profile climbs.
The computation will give 0.1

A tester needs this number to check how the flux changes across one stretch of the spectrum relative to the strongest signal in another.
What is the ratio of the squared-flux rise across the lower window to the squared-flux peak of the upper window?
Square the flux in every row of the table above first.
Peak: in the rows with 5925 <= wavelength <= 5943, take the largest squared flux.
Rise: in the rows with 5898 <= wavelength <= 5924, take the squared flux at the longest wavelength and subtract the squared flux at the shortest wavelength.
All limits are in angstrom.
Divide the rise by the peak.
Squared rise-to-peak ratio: 0.34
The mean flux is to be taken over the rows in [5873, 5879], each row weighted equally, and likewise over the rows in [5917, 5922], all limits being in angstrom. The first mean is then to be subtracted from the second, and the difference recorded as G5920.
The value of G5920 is -1.2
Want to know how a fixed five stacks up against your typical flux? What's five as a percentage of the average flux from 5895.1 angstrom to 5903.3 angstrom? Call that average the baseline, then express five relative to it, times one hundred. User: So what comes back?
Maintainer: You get 54.8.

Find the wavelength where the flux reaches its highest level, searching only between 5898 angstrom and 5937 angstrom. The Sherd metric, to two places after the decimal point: 5917.56 angstrom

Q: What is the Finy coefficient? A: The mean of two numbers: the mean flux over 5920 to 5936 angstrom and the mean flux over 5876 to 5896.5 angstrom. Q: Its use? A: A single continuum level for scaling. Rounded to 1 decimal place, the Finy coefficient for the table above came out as 9.9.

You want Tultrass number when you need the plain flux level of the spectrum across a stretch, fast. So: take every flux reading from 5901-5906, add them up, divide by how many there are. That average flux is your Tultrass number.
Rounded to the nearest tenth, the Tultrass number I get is 9.5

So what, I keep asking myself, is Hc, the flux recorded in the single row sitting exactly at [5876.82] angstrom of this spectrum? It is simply 11.54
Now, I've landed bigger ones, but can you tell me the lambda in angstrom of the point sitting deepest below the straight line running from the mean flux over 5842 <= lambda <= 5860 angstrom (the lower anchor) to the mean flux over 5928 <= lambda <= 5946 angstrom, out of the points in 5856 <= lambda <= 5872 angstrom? 5866.01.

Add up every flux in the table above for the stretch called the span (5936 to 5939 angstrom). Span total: 21.6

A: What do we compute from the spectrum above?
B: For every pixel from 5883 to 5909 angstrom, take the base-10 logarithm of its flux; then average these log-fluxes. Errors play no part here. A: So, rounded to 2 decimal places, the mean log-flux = 0.96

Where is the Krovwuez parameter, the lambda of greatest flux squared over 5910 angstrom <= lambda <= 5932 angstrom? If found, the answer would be 5917.56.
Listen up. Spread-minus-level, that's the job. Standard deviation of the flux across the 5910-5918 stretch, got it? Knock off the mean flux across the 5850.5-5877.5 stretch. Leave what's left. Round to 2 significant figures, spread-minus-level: -9.8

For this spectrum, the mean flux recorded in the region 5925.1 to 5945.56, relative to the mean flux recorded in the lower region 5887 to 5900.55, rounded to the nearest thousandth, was 1.197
